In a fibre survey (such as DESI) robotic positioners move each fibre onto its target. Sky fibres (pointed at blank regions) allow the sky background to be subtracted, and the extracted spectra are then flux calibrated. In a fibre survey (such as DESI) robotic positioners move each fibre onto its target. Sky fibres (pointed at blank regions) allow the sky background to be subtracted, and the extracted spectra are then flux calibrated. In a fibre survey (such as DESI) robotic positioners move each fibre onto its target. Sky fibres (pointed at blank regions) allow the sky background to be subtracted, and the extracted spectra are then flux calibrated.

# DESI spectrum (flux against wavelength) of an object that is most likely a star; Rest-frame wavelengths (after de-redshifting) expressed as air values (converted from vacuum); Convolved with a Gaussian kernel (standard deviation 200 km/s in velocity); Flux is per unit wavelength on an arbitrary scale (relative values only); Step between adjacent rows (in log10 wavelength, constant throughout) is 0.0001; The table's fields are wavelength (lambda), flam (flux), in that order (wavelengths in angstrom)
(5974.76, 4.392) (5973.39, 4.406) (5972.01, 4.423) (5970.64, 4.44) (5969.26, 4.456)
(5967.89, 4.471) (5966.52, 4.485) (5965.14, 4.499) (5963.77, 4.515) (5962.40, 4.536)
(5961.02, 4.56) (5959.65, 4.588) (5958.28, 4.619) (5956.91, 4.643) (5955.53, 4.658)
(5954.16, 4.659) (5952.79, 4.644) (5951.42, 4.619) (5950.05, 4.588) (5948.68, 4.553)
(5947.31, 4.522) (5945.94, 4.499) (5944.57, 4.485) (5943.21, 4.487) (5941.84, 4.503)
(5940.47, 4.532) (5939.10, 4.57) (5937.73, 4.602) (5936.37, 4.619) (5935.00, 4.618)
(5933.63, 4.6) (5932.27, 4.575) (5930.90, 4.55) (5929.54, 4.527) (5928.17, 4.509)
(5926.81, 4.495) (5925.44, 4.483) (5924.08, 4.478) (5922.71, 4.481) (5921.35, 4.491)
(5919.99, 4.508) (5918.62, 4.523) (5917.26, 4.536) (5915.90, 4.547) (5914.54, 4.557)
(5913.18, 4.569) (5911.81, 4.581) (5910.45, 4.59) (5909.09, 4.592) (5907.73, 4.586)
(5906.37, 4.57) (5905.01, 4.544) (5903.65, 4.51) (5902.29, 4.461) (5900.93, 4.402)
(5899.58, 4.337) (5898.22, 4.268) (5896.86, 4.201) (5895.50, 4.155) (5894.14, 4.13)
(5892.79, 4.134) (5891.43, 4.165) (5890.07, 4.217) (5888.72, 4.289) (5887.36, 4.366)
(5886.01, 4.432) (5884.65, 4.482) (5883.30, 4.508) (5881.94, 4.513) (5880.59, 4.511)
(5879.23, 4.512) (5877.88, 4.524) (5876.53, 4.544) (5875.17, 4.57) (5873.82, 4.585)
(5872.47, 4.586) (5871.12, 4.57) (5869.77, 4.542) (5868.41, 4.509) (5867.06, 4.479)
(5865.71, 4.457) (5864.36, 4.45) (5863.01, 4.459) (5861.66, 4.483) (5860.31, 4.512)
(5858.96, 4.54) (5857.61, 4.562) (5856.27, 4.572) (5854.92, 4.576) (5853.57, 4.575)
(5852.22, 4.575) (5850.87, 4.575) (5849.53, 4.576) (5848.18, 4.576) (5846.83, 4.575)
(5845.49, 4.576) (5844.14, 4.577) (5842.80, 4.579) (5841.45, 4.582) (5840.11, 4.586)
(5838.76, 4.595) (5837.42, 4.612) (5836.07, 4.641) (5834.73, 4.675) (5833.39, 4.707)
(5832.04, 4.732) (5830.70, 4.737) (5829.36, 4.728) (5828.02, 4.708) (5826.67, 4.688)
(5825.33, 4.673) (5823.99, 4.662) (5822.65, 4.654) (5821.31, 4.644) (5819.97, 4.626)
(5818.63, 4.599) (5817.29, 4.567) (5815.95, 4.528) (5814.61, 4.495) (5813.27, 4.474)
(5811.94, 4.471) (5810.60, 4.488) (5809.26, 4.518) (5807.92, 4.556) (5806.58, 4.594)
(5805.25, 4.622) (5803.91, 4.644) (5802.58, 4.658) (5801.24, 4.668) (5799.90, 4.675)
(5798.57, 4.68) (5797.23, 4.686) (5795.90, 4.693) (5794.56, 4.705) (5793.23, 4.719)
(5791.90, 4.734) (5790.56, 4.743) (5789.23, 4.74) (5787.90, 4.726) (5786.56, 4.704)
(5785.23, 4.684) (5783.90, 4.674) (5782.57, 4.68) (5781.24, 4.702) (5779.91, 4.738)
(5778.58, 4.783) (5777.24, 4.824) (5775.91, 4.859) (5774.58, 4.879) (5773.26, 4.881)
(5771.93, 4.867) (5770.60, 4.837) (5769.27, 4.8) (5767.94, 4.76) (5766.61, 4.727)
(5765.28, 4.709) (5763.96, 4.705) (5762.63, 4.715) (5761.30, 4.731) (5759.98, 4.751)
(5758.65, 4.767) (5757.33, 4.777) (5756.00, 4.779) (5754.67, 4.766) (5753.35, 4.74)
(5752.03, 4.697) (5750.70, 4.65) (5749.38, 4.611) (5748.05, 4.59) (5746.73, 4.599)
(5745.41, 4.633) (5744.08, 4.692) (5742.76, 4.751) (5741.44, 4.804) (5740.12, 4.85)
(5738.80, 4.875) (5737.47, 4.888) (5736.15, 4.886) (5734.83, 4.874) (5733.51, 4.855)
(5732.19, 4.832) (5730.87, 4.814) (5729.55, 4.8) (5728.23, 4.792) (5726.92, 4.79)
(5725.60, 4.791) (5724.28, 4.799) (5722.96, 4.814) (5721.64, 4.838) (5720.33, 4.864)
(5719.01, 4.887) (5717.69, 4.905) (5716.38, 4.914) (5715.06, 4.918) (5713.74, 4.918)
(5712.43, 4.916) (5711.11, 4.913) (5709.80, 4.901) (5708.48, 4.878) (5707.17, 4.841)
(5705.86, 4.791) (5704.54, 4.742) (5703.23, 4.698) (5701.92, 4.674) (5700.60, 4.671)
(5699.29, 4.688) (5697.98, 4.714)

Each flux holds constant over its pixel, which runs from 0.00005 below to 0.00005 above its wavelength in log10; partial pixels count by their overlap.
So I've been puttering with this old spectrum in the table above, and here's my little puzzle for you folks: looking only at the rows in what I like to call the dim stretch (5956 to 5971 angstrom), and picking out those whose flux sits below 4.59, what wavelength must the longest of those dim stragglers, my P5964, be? 5970.64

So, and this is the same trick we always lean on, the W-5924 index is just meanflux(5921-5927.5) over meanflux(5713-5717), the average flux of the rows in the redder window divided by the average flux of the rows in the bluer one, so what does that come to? 0.91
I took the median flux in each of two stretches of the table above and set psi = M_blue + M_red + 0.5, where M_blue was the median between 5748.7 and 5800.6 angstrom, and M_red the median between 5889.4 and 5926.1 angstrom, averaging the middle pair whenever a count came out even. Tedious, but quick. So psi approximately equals 9.7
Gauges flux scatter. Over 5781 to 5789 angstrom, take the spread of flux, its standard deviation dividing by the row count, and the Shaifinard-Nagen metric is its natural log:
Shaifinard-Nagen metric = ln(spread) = -4.0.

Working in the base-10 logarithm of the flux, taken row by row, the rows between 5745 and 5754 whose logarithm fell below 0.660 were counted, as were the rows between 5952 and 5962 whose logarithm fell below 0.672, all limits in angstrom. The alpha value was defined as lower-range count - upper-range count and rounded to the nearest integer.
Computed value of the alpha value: -7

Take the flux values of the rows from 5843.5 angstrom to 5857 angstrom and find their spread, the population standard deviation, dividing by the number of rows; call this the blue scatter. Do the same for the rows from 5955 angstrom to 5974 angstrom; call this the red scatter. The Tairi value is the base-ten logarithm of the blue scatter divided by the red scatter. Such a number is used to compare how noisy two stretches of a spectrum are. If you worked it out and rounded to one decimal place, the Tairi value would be -1.8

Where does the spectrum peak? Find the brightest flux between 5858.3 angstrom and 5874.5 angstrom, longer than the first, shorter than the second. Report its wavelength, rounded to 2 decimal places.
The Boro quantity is 5872.47 angstrom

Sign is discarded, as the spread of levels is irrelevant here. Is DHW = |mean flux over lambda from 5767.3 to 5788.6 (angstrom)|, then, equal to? 4.77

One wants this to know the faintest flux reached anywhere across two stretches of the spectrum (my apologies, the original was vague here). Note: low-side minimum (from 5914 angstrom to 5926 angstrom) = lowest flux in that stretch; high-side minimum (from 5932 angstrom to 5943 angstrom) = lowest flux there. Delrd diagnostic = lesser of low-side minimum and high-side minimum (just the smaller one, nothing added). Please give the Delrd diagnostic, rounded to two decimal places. 4.48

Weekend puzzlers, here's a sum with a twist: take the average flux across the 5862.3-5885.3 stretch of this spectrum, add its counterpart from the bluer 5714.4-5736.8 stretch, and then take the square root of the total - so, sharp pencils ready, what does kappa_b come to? 3.06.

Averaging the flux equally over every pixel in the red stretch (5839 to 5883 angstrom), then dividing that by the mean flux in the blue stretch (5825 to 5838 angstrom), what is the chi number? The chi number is 0.97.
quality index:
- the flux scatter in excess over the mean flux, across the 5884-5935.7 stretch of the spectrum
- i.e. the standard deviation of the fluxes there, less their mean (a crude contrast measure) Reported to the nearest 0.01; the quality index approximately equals -4.30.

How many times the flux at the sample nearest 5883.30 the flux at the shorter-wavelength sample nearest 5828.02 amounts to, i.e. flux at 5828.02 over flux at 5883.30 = 1.04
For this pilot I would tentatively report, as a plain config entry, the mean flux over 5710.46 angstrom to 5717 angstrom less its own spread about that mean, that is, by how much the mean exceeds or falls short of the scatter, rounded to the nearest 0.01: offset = 4.91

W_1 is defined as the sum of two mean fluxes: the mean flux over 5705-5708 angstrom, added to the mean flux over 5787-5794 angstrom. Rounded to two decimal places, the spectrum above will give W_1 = 9.55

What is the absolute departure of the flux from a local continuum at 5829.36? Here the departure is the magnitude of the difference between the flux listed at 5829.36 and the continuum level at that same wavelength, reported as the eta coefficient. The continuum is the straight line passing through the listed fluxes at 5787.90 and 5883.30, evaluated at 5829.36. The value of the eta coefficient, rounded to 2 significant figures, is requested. 0.097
